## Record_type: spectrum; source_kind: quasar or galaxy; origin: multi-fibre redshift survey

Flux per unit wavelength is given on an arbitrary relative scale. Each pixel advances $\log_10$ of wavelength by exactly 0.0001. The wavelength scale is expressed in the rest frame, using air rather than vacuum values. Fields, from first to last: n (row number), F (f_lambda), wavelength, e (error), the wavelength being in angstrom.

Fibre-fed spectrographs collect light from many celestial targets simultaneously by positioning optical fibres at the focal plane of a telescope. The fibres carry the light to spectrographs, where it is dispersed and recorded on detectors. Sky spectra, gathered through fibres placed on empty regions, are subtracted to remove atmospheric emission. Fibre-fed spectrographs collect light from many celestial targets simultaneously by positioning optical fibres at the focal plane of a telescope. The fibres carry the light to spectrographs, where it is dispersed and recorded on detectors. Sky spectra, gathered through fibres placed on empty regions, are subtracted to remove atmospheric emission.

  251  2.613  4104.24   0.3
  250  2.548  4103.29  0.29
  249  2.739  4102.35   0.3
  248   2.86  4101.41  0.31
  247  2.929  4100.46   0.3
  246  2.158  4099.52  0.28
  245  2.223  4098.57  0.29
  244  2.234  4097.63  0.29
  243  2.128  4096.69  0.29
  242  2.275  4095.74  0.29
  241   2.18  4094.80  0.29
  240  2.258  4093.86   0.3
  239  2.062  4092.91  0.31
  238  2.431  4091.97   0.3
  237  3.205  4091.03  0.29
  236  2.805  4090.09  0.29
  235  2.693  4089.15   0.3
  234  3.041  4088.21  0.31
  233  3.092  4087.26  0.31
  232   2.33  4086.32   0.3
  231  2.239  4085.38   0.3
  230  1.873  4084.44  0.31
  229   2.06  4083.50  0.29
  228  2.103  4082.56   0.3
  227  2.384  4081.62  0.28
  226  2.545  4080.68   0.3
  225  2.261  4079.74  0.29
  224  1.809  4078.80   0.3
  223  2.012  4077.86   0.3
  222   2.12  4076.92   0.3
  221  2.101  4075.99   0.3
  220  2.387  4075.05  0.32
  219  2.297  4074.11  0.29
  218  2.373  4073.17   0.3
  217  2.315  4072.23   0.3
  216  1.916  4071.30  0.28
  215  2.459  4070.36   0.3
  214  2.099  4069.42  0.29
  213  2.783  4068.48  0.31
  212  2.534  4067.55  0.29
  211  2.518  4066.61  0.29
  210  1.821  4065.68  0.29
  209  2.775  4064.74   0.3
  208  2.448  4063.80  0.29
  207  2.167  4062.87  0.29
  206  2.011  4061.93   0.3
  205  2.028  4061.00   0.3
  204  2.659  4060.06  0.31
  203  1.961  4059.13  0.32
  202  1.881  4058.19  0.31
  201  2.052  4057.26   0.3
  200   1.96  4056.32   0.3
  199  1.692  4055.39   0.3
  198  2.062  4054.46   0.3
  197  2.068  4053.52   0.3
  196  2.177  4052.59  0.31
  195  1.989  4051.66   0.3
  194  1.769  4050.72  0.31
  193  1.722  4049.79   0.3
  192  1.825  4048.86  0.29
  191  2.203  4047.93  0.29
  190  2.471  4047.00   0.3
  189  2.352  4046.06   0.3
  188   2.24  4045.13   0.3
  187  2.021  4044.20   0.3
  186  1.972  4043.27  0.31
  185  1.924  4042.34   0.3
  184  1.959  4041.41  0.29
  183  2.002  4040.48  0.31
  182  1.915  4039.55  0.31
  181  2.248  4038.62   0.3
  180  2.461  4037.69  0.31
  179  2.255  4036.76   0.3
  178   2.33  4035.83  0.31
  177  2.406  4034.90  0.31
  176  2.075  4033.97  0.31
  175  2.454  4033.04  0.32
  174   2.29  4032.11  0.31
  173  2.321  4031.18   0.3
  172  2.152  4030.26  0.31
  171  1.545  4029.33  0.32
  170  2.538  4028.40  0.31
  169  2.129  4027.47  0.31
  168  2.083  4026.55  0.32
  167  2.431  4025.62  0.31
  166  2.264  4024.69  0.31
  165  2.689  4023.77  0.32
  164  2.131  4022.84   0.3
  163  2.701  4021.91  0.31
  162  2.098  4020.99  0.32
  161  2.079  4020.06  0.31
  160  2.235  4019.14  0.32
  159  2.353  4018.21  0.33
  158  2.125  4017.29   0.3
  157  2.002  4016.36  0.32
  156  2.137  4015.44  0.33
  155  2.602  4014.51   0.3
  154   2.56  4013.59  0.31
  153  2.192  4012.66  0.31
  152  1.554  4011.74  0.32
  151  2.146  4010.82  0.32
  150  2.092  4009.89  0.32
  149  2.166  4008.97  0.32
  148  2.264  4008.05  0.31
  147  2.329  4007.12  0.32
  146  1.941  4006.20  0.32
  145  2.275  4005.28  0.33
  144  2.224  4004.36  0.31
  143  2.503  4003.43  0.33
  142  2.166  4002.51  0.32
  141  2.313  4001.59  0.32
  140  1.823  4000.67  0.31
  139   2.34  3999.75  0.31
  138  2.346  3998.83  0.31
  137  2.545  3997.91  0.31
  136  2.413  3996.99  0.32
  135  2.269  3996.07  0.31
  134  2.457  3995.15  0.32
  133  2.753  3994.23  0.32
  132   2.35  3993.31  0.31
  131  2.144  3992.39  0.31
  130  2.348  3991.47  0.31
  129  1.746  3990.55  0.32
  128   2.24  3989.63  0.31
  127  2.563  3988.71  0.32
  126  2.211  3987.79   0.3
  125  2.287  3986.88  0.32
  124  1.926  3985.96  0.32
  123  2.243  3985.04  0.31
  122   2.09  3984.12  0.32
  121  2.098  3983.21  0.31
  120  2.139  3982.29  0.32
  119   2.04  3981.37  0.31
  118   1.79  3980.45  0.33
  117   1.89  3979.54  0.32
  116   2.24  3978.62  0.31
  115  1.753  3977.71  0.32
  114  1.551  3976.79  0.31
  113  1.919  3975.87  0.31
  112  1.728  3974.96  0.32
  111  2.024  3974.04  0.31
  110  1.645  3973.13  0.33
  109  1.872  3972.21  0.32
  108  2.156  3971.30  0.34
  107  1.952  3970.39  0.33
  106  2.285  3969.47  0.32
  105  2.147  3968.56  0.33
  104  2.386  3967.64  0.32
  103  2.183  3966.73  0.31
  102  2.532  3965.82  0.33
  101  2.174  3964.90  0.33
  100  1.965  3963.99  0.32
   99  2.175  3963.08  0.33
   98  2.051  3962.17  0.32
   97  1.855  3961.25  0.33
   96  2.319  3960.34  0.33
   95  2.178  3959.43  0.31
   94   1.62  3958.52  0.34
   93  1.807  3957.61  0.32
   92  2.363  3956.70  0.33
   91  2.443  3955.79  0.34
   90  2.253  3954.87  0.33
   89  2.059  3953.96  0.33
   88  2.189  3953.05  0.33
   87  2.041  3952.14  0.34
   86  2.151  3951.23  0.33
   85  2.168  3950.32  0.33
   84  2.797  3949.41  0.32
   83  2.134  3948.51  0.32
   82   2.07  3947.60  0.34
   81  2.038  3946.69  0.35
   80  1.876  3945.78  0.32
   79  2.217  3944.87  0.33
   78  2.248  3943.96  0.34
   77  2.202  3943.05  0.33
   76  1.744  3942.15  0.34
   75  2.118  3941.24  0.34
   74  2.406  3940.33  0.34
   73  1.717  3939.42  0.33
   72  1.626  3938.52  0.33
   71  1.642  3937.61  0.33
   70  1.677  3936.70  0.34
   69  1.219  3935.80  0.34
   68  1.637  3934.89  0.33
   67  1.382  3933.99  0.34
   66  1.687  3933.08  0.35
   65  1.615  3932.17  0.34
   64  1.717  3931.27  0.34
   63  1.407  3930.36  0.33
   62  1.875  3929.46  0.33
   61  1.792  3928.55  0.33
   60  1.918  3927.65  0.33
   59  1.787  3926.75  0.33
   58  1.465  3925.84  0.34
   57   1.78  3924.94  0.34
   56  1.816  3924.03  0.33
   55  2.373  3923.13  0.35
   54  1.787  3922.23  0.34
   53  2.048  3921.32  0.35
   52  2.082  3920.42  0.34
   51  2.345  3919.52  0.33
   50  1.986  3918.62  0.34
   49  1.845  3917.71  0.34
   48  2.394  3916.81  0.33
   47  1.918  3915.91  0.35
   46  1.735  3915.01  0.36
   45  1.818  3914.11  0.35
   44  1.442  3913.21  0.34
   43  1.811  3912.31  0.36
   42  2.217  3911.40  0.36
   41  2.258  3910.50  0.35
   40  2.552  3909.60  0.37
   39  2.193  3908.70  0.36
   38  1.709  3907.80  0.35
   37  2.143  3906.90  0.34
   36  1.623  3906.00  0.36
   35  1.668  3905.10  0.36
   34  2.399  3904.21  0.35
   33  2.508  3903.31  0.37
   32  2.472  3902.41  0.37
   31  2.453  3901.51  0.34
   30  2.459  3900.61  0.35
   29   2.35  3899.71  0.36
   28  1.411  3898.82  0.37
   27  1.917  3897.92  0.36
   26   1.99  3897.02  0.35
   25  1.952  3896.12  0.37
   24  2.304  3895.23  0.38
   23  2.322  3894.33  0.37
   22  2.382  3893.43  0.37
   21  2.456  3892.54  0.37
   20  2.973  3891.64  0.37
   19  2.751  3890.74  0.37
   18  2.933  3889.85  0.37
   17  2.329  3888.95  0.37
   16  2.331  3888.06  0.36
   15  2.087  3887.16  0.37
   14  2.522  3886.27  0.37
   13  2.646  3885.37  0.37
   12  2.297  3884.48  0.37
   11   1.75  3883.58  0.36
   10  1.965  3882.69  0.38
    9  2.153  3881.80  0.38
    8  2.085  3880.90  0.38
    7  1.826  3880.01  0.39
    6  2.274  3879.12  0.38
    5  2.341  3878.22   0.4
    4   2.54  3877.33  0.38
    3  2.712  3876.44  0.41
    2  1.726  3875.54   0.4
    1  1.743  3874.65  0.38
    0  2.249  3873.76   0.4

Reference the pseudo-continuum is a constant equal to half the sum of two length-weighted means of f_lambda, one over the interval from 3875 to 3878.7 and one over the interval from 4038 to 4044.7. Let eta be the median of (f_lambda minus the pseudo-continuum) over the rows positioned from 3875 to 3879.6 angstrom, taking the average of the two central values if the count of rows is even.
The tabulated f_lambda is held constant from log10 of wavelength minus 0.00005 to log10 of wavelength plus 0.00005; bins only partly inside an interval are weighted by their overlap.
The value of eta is 0.18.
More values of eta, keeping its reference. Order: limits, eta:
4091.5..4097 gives 0.05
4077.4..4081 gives -0.03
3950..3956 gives 0.00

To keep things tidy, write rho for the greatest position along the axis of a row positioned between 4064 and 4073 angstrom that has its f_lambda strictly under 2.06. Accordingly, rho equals 4071.30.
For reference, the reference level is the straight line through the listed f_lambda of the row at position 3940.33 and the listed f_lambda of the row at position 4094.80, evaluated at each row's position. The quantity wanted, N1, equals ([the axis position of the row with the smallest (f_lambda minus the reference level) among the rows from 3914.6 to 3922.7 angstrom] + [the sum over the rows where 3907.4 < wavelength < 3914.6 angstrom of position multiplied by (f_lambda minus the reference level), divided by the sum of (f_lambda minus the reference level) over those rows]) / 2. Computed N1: 3913.3 angstrom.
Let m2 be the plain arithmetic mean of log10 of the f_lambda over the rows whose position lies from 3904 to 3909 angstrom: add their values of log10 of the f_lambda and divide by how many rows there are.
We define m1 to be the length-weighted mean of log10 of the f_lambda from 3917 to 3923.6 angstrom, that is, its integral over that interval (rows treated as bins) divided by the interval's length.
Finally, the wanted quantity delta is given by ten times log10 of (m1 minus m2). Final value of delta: -15.3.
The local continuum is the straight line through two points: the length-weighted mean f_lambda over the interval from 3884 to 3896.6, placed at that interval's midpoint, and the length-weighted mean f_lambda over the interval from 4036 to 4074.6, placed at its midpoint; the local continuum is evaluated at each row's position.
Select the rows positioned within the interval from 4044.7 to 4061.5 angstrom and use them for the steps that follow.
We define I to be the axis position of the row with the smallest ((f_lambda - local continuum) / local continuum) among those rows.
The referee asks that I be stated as 4055.39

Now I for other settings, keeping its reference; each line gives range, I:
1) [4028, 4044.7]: 4029.33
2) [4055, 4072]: 4055.39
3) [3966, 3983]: 3976.79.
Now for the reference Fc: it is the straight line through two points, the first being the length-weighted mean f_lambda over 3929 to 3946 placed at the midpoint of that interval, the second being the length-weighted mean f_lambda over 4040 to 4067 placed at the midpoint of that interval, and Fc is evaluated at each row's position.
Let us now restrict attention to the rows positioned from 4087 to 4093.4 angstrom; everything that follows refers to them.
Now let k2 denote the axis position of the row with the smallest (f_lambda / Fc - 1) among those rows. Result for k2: 4092.91 angstrom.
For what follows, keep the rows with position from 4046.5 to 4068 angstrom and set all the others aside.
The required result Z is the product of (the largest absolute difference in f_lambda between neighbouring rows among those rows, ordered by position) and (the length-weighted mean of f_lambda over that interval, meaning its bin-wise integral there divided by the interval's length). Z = 2.0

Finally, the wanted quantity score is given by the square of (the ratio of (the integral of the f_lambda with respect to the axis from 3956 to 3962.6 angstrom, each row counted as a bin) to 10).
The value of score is 1.82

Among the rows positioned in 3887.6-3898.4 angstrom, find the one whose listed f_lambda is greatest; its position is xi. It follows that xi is 3891.64 angstrom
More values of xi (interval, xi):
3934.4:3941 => 3940.33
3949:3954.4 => 3949.41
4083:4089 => 4087.26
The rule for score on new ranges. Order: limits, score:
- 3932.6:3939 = 0.99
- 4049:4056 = 1.81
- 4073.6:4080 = 1.87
